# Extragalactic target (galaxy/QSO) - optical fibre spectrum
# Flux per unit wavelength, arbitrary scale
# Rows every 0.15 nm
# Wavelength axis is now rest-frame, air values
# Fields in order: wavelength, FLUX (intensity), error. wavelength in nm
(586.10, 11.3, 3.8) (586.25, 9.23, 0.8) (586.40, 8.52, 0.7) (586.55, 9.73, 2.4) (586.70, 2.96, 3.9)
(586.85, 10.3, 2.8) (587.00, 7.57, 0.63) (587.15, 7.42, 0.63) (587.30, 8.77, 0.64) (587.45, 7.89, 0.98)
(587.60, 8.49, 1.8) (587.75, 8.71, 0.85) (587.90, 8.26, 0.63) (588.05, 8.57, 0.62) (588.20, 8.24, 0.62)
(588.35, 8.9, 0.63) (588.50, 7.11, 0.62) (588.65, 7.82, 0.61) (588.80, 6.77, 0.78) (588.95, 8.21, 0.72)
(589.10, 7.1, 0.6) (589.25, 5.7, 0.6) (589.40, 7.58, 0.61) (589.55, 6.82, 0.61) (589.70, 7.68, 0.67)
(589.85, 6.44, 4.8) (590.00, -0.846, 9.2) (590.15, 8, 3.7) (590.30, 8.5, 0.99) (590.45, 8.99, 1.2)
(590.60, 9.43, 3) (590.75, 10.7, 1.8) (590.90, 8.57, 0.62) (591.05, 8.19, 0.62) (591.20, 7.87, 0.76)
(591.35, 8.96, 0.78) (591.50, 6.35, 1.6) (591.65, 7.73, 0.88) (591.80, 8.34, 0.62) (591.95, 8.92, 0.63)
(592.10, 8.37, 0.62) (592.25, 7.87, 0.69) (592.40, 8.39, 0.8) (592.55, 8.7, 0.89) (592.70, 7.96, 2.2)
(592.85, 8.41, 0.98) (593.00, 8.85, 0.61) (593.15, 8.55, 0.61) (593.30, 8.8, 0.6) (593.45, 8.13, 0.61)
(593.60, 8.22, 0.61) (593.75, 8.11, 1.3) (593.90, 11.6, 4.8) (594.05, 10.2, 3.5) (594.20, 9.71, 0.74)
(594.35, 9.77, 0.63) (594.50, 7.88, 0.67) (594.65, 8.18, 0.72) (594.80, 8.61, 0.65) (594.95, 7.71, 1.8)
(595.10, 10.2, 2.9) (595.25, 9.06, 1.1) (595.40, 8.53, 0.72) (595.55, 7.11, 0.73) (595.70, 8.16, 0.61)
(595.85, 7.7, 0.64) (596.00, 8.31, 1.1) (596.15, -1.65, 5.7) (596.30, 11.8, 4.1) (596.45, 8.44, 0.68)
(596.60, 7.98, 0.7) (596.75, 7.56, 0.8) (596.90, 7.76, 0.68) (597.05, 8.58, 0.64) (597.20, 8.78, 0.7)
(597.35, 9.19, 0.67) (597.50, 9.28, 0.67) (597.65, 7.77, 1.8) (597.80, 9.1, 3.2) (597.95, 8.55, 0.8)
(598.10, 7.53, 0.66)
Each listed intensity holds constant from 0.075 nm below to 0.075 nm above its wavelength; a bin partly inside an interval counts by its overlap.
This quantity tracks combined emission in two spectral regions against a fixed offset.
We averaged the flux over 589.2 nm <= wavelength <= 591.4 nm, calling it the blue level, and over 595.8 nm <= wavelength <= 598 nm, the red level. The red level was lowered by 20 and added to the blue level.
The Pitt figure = -4.55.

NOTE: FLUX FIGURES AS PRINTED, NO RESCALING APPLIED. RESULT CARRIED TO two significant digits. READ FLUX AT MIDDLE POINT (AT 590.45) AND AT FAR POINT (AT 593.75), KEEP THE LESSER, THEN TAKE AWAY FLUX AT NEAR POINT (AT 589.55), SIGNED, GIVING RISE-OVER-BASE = 1.3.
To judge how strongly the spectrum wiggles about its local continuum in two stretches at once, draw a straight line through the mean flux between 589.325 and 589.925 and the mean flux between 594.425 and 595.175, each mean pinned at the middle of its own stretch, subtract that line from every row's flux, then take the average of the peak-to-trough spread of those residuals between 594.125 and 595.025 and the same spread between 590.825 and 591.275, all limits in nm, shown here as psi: 2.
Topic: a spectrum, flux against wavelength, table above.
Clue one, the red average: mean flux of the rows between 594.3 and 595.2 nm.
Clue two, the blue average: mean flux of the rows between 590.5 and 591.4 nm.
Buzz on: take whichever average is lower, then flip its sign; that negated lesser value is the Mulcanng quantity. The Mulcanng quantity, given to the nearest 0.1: -8.7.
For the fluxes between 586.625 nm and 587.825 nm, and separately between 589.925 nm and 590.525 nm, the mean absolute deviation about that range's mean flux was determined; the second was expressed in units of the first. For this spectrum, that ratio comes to 2.6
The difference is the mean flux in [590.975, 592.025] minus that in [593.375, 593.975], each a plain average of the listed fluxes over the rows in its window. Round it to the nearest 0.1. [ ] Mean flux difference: -1.0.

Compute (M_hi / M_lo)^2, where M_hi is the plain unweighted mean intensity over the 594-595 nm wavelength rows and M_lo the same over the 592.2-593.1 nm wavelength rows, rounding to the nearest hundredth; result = 1.12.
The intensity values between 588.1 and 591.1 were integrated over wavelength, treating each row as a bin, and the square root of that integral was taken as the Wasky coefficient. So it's 4.7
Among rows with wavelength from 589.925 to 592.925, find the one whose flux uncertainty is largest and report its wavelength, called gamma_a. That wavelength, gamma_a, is 590.00 nm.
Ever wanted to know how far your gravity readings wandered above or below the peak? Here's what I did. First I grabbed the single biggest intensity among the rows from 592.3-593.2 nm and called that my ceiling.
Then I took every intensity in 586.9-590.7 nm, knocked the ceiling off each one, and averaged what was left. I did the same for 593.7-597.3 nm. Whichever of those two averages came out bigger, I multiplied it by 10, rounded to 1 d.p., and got -5.1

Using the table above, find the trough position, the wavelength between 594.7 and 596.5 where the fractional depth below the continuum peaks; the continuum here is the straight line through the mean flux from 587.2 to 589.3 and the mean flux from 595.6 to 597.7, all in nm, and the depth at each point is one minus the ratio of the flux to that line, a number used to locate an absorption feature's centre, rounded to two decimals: 596.15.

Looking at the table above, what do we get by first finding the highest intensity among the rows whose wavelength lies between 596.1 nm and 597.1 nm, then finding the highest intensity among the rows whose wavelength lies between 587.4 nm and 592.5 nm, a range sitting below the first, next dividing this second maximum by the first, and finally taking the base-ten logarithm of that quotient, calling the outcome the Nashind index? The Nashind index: -0.042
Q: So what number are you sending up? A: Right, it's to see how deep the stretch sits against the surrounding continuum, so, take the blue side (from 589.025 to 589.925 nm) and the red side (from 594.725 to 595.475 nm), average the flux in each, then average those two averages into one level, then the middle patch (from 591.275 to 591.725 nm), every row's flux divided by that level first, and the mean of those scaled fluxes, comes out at 0.98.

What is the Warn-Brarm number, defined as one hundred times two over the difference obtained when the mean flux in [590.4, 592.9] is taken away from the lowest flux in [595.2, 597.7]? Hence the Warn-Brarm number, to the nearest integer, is -20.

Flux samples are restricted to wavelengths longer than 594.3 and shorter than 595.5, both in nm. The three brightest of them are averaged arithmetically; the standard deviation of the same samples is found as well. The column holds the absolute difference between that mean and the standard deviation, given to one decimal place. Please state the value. 8.8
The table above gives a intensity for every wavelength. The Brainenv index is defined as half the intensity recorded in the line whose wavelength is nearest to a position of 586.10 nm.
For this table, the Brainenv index 5.65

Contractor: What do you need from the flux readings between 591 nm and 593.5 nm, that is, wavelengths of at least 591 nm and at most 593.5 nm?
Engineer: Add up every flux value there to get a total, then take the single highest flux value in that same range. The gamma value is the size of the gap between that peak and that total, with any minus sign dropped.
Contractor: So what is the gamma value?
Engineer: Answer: 131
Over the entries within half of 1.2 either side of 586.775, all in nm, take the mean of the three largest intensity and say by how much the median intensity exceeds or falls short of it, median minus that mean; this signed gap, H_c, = -1.11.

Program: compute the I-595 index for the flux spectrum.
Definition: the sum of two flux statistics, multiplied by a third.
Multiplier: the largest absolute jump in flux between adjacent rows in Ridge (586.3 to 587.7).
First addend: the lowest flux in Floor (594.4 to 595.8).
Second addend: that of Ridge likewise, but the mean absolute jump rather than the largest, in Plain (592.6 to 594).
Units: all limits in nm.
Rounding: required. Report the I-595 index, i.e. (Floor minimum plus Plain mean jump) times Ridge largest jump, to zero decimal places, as 58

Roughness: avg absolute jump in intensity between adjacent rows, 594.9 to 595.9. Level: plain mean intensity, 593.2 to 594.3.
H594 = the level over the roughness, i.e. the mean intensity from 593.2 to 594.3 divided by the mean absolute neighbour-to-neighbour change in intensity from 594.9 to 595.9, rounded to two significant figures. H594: 7.8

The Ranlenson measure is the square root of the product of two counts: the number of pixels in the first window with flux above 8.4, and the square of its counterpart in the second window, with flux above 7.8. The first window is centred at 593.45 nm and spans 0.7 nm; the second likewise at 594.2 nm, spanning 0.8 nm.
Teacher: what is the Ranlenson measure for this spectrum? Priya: 7.1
